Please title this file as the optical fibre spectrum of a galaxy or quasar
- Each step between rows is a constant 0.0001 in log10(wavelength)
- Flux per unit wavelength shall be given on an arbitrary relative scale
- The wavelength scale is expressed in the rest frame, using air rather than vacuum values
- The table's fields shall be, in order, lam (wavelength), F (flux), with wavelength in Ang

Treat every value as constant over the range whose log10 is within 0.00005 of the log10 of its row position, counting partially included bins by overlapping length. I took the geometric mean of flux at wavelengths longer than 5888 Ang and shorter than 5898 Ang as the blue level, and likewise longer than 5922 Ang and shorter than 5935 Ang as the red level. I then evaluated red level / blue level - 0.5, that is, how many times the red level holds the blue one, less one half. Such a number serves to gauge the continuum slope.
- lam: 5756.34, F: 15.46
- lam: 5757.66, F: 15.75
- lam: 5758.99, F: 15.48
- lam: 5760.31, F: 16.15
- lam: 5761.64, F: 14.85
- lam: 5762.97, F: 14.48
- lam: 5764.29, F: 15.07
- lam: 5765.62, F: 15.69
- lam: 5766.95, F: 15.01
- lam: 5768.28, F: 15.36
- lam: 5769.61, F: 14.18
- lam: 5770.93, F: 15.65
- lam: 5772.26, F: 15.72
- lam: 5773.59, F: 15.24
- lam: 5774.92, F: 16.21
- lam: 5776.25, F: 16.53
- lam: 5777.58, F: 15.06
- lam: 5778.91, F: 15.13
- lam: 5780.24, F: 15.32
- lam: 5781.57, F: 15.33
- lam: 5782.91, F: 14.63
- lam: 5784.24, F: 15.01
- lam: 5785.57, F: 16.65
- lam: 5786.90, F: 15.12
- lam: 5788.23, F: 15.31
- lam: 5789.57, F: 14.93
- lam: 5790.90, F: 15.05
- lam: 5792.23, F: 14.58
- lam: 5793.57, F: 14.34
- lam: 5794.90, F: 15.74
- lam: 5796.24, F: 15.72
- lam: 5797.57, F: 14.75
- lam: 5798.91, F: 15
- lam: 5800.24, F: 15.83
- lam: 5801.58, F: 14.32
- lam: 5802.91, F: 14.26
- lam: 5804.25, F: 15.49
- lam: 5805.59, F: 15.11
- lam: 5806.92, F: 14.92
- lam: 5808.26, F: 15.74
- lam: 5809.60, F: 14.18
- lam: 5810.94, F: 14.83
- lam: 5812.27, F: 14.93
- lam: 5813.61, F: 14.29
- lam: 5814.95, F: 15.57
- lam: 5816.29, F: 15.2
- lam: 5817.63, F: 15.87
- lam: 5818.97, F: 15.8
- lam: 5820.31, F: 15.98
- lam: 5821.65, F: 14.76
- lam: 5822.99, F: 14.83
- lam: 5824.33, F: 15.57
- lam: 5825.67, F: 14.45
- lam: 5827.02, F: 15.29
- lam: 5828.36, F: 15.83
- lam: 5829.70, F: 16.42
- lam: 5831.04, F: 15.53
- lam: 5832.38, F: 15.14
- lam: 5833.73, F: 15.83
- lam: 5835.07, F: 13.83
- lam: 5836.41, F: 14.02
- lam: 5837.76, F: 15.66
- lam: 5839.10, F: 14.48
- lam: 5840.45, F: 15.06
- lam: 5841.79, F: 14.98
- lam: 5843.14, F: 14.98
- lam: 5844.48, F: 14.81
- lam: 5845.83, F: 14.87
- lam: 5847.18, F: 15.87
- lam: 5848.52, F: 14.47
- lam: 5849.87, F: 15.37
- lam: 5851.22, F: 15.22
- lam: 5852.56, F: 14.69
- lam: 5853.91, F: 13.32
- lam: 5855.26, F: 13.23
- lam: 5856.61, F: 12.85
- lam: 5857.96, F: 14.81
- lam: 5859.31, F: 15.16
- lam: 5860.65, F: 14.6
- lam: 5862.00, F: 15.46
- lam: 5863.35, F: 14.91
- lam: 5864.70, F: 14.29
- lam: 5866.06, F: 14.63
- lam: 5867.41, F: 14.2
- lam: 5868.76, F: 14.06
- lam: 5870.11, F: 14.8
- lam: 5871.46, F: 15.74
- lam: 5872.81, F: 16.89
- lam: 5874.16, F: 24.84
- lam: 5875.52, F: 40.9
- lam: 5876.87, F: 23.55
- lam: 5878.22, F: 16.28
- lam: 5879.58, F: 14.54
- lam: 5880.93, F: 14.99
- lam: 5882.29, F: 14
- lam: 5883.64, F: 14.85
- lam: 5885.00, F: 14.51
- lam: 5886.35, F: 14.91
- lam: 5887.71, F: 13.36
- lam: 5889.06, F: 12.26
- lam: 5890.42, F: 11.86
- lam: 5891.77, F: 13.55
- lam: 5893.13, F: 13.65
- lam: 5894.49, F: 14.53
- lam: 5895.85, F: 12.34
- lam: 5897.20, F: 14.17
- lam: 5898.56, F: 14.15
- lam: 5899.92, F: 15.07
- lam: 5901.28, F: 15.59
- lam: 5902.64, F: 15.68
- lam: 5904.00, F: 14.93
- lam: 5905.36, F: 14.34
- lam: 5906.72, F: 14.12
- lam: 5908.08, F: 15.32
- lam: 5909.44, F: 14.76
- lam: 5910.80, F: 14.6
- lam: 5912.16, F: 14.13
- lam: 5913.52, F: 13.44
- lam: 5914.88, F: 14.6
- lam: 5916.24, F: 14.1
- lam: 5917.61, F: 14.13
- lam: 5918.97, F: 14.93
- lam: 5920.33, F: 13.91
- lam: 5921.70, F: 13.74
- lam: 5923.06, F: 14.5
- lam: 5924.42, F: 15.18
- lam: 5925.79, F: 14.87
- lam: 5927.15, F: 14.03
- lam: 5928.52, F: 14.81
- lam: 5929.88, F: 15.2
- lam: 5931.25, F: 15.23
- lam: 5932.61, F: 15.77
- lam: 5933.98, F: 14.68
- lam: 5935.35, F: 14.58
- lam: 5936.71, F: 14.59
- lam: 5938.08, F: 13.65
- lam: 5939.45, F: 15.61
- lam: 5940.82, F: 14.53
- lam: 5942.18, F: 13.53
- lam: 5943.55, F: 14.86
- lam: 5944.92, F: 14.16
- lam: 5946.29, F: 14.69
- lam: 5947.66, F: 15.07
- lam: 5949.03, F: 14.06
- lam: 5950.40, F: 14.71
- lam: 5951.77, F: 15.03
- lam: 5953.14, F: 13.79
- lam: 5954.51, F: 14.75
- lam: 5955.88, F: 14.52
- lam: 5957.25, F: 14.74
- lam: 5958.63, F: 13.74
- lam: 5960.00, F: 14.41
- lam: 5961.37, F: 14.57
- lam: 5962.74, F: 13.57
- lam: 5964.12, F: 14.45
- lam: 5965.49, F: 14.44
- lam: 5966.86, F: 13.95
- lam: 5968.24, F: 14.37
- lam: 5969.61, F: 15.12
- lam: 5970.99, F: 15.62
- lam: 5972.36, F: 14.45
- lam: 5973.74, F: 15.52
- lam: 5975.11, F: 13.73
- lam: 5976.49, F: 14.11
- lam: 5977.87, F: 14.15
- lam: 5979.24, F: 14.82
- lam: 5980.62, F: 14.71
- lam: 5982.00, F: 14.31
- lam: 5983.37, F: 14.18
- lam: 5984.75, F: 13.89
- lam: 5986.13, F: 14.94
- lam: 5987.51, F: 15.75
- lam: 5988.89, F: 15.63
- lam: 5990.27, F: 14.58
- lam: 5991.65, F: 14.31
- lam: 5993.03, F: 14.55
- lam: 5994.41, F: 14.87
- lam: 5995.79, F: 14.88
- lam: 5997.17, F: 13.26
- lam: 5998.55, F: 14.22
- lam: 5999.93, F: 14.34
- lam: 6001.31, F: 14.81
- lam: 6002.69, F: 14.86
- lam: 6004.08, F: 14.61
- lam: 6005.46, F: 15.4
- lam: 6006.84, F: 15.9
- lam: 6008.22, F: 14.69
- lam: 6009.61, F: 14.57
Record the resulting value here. 0.633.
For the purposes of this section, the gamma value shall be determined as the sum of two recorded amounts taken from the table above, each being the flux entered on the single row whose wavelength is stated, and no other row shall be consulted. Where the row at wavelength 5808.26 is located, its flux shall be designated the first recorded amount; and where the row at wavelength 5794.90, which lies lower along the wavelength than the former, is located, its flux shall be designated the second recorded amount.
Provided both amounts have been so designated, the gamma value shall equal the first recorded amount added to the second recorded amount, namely 31.5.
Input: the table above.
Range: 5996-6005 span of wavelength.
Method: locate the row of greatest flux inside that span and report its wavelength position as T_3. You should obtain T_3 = 6002.69 Ang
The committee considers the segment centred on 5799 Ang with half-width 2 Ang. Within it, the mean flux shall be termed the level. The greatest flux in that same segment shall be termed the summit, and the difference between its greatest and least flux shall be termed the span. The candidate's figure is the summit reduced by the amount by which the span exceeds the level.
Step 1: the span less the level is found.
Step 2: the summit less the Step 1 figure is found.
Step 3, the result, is 29.9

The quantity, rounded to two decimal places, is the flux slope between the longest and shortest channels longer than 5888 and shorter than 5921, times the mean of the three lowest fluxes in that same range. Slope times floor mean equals 0.64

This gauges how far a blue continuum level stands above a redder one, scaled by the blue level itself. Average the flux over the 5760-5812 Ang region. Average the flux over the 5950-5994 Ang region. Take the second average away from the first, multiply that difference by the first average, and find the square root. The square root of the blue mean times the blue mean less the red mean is 3.1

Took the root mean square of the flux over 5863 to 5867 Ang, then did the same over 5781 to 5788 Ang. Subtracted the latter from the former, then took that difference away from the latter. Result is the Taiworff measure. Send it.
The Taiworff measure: 16.1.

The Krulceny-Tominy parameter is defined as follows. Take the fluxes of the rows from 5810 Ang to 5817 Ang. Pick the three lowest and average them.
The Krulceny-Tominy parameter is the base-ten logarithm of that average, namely 1.17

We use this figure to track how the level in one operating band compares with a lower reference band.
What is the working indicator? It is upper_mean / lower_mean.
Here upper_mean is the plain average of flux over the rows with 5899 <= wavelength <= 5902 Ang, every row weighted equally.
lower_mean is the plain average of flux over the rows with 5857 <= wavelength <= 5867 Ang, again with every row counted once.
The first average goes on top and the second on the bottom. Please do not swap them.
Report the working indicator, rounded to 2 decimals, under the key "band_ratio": 1.03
